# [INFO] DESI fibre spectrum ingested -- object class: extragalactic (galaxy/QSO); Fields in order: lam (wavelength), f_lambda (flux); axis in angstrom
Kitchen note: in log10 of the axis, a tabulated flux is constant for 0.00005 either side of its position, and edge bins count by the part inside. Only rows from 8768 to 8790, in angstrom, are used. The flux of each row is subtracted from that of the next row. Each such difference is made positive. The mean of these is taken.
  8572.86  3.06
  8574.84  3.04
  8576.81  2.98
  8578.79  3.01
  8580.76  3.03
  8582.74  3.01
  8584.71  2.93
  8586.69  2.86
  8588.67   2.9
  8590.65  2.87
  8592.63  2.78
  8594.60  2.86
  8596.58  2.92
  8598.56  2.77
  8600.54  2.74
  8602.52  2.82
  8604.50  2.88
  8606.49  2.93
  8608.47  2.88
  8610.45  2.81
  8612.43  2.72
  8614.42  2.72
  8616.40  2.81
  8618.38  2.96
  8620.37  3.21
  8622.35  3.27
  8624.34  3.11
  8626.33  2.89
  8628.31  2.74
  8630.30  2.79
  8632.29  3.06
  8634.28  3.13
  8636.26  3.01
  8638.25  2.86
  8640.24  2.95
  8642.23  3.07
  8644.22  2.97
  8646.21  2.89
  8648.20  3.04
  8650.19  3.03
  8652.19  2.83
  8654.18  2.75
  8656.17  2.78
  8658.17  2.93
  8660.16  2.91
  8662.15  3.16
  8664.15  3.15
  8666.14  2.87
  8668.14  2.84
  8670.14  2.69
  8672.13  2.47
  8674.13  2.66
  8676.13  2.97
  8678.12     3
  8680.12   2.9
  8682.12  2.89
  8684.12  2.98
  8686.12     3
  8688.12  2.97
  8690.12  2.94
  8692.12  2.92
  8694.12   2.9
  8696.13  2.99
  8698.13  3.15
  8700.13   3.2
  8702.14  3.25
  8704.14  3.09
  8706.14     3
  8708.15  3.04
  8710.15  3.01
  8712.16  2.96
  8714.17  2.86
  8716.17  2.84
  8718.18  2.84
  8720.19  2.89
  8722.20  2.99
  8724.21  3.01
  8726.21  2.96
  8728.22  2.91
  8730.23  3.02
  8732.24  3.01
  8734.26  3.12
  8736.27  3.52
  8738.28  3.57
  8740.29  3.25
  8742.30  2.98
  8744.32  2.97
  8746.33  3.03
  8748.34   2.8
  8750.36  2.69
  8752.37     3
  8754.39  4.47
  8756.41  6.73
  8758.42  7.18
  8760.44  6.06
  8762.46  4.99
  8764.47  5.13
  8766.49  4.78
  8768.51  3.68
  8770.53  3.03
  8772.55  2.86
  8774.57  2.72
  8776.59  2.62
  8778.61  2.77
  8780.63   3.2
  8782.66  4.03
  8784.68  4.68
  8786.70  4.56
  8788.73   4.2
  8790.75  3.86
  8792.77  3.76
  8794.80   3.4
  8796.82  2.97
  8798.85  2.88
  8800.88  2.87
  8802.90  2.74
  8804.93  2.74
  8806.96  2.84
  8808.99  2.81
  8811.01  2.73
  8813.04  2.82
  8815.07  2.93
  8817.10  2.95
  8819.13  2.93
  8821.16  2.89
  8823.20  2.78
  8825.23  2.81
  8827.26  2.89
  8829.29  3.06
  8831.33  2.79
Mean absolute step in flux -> 0.36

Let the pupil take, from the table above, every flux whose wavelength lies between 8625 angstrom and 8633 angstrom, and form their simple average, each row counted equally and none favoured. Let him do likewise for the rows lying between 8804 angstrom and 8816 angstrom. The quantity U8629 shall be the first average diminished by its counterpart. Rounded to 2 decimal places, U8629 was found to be 0.06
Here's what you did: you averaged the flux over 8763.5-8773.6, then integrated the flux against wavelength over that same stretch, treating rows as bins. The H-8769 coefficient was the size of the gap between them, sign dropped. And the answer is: 35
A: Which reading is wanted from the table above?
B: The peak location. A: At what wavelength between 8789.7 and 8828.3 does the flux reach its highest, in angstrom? 8790.75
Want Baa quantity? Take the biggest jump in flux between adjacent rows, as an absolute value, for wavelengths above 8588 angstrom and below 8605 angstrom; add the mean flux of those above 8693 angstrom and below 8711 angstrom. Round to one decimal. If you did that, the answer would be 3.2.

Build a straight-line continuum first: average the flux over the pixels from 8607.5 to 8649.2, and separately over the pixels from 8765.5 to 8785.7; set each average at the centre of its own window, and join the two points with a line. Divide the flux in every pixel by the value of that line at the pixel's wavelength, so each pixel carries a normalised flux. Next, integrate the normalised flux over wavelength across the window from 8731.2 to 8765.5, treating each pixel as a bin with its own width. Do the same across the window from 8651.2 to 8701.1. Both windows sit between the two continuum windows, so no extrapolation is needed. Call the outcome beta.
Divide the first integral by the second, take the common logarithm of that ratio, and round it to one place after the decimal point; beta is -0.1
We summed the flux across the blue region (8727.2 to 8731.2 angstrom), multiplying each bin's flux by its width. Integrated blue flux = 11.9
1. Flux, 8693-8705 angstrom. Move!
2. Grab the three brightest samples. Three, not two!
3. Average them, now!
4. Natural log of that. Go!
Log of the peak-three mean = 1.16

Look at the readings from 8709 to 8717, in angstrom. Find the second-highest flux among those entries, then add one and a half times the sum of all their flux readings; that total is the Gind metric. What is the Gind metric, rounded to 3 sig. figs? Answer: 20.5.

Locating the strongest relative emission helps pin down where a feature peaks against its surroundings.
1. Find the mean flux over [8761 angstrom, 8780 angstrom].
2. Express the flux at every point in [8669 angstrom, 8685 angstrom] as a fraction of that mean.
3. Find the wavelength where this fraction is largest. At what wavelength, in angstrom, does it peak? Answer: 8678.12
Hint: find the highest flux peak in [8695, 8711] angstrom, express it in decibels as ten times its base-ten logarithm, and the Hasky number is 5.1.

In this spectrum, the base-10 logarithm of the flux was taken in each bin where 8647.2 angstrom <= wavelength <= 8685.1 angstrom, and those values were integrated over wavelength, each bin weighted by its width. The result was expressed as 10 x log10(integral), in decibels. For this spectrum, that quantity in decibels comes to 12.4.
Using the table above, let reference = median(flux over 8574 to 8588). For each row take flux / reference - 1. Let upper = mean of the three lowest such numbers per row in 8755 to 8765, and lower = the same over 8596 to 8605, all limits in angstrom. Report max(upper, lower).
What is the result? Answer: 0.79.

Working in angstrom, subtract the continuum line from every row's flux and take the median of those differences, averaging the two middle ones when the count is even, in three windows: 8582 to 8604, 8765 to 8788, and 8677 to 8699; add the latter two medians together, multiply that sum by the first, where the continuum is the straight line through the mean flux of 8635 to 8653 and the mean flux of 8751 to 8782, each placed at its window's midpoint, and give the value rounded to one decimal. -0.7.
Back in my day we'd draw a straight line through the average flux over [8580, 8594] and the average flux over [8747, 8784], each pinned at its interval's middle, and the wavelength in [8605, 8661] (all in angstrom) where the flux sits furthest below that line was 8654.18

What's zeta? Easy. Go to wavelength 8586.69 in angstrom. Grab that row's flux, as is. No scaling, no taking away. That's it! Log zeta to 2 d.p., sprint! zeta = 2.86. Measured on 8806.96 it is 2.84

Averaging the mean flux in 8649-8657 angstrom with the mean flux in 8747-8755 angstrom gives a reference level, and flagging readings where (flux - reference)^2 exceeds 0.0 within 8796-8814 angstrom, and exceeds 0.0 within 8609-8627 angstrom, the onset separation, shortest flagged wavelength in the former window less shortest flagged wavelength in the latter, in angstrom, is 186.4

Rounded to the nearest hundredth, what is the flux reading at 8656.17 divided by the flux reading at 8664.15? 0.88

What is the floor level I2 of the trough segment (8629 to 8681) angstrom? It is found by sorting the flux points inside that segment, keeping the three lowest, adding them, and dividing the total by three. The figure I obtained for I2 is 2.61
